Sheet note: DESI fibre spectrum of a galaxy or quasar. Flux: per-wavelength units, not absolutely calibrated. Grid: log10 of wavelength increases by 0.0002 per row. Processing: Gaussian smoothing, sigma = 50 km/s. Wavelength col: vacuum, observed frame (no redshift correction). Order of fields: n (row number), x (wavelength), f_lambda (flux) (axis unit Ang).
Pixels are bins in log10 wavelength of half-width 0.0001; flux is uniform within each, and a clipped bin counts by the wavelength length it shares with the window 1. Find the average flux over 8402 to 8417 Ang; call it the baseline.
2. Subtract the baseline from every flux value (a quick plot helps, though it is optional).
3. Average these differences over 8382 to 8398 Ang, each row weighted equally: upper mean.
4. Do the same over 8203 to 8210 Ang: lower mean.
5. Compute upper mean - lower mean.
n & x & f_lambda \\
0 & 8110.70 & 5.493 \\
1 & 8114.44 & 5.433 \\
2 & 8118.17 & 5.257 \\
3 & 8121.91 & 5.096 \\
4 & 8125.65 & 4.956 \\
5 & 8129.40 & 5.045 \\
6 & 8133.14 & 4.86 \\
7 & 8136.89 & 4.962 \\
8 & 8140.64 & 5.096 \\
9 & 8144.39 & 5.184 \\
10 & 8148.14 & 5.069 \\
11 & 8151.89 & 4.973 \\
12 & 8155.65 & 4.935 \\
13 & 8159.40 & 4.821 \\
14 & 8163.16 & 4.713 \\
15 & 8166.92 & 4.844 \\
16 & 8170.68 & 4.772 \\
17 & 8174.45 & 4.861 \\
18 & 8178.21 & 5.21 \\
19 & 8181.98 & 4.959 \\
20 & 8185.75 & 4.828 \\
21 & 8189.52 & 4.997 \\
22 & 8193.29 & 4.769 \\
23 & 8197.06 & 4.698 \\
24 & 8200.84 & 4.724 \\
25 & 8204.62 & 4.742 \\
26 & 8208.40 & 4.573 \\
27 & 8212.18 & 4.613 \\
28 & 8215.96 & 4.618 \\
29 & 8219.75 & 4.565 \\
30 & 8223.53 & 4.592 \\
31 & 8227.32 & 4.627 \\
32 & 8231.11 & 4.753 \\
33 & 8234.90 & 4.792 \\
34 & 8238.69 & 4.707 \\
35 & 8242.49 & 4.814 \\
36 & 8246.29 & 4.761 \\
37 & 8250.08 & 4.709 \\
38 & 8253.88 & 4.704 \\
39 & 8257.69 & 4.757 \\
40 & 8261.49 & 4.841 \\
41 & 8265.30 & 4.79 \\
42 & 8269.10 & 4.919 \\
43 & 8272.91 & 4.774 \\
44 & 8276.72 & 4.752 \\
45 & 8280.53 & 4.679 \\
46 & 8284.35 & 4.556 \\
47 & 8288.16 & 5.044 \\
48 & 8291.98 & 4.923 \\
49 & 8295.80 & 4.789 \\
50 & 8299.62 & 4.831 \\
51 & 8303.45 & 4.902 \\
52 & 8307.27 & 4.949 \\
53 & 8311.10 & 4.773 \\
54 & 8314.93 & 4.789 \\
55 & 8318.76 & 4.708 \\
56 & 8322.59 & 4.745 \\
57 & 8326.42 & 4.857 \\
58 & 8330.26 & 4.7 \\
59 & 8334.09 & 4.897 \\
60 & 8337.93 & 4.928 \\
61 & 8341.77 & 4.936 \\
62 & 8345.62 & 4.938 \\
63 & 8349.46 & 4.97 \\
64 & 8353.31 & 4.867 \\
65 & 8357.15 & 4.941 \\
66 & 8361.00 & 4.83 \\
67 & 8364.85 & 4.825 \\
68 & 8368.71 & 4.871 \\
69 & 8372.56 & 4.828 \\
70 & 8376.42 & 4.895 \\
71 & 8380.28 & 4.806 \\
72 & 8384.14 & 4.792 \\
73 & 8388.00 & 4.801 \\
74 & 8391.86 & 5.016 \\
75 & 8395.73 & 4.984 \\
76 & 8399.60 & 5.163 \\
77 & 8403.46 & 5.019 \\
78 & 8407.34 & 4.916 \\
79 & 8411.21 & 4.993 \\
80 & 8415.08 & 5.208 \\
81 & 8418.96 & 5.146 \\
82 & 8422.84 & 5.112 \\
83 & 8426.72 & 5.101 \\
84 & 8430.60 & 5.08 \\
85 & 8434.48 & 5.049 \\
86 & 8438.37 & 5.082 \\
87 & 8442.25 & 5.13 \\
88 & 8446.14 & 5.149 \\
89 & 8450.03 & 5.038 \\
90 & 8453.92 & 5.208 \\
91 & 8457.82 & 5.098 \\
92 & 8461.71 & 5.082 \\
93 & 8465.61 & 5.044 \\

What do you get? 0.24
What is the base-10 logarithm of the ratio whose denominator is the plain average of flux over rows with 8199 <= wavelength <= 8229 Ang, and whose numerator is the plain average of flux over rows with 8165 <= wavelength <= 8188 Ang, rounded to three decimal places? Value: 0.026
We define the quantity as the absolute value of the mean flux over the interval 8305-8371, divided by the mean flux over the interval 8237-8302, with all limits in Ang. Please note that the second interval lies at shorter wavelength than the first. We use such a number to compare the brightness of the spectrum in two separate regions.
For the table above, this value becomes 1.01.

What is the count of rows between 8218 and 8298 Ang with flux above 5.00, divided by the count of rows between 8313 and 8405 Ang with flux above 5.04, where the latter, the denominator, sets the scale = 1.00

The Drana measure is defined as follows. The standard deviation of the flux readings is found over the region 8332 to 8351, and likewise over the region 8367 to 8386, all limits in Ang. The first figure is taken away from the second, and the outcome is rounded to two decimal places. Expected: 0.02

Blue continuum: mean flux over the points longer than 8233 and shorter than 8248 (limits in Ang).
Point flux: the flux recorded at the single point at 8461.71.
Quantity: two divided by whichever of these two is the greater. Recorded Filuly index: 0.394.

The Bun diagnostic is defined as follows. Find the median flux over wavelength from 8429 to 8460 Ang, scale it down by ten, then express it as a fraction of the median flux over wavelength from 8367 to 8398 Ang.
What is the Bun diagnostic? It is 0.105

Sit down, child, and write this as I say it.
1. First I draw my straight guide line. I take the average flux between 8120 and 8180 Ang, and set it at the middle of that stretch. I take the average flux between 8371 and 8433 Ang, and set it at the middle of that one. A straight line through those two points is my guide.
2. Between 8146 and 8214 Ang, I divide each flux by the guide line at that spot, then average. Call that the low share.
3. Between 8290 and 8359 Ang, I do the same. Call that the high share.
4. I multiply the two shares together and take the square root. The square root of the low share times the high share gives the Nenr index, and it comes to 0.975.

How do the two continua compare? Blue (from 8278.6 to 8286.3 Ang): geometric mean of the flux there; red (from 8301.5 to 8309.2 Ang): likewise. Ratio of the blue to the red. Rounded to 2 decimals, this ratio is 0.94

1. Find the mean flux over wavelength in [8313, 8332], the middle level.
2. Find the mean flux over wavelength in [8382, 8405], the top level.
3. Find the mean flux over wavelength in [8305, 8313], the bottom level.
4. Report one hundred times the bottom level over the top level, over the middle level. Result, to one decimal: 20.6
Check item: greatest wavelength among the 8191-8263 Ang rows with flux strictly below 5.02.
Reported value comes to 8261.49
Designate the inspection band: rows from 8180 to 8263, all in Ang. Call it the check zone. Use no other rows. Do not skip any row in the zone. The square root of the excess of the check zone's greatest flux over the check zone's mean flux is 0.51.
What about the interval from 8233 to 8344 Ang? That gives 0.49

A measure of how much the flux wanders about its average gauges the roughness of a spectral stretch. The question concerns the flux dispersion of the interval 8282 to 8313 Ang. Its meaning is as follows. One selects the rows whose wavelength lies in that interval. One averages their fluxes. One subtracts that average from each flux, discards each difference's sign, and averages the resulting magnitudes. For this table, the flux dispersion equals 0.11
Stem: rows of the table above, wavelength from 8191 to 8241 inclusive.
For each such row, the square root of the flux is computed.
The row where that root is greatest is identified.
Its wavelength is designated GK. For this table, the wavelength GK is 8234.90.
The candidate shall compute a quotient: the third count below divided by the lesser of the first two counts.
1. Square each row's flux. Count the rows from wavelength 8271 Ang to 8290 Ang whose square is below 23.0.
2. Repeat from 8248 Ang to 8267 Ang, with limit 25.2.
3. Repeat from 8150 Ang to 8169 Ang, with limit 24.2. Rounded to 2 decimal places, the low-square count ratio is 0.75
